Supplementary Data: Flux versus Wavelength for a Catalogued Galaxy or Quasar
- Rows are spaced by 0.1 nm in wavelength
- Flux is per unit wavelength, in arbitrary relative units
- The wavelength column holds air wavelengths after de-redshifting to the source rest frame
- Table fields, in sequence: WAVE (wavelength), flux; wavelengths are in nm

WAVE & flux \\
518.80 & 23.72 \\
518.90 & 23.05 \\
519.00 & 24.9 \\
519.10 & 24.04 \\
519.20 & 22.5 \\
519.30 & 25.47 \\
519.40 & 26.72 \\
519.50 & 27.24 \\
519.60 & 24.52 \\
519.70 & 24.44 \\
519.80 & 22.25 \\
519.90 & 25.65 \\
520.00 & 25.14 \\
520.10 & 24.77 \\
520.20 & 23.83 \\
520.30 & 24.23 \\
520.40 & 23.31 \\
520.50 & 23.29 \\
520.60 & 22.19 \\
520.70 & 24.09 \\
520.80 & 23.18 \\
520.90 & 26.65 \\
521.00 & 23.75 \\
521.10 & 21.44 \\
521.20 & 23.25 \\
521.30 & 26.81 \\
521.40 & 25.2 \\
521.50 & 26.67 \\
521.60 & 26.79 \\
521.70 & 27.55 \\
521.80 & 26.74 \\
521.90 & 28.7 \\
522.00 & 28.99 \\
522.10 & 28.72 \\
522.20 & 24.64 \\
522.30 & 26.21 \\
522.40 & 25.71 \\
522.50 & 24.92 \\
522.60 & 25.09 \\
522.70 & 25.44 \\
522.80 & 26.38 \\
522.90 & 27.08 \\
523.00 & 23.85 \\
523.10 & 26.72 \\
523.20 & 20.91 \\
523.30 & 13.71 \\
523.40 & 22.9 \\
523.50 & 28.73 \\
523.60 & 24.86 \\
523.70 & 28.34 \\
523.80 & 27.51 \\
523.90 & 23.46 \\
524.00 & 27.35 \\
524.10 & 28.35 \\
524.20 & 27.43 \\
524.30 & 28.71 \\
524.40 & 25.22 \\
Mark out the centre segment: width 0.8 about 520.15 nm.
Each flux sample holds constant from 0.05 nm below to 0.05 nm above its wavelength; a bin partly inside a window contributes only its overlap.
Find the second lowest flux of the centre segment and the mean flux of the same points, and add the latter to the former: 47.3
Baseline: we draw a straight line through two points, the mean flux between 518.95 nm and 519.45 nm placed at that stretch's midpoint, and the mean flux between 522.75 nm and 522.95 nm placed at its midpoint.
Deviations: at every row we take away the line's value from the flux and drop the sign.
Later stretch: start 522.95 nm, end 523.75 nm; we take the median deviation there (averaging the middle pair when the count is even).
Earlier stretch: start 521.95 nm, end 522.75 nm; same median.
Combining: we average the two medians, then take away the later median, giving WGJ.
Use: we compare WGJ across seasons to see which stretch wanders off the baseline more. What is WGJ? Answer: -0.53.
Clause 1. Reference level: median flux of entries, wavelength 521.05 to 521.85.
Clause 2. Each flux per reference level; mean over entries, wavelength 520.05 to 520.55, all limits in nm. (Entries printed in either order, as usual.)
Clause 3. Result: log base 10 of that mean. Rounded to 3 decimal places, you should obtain -0.048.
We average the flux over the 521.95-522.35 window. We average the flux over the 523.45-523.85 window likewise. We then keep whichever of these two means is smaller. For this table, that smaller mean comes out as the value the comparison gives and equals 27.1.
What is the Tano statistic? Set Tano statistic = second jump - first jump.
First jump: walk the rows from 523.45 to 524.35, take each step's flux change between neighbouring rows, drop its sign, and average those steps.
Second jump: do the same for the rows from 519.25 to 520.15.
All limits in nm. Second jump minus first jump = -1.0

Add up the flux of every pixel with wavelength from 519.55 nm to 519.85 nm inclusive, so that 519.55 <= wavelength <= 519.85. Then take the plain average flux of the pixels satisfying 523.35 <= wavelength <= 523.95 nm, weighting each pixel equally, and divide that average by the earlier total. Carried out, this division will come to 0.36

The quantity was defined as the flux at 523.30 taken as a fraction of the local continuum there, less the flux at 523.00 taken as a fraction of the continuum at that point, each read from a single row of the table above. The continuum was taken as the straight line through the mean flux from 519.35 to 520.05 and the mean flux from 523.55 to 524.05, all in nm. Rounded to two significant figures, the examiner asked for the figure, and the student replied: -0.39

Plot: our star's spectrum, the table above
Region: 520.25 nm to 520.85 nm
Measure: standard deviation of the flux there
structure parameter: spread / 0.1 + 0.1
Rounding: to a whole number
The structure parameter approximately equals 7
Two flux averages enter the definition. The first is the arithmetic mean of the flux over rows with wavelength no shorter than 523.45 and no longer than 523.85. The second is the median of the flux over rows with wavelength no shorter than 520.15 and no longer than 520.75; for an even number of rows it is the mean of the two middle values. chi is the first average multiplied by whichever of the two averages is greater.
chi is 749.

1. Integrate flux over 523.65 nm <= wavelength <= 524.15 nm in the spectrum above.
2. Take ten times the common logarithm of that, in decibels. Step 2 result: 11.3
